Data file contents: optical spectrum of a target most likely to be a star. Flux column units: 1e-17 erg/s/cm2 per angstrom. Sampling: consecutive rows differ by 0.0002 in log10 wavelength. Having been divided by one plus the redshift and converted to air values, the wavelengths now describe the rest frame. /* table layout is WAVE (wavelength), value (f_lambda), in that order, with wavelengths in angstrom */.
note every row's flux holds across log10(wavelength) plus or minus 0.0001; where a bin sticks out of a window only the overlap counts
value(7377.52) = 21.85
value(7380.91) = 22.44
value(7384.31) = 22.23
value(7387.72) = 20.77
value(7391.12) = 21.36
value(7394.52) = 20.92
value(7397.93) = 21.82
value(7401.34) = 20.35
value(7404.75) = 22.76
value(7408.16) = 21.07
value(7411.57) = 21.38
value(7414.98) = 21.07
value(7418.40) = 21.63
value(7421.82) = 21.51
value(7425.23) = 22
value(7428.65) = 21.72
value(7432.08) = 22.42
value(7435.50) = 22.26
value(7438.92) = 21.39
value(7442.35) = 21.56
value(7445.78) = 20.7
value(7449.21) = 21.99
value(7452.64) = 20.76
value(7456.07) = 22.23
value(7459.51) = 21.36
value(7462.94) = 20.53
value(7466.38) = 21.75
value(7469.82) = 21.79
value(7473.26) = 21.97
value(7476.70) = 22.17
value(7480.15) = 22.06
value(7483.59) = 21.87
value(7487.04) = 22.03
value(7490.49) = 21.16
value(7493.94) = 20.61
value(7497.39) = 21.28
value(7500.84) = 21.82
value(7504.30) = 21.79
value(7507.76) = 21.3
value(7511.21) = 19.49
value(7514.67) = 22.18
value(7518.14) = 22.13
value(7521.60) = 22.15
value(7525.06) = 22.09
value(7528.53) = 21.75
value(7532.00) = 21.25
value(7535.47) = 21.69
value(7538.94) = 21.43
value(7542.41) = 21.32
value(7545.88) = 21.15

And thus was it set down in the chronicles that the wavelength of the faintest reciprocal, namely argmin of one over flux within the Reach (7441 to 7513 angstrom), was 7456.07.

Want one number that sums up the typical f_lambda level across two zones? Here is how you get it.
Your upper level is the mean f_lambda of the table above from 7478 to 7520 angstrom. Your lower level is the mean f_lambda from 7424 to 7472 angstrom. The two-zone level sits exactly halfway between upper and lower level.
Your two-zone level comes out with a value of 21.54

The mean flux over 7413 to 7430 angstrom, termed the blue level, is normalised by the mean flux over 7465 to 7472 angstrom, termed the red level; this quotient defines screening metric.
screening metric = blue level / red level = 0.99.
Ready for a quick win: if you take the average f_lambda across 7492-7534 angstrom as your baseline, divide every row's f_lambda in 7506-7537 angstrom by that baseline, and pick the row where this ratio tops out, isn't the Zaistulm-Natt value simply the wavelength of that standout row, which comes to 7514.67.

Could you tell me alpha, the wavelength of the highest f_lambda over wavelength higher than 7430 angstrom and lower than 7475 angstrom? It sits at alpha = 7432.08 angstrom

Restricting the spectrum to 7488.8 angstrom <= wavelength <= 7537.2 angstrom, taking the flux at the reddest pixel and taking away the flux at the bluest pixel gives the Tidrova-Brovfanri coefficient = 0.5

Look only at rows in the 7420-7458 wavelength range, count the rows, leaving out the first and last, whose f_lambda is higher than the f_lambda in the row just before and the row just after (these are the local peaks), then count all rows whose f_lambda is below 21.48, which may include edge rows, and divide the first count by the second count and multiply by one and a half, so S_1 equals 2.00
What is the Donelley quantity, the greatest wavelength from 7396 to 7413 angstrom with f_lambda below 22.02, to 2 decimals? 7411.57 angstrom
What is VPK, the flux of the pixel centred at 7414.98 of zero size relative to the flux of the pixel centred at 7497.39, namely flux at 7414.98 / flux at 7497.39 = 0.99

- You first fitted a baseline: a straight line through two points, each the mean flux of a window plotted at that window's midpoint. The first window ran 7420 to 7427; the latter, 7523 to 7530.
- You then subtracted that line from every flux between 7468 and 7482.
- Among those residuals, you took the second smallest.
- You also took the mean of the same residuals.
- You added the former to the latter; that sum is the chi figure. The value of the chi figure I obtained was 0.3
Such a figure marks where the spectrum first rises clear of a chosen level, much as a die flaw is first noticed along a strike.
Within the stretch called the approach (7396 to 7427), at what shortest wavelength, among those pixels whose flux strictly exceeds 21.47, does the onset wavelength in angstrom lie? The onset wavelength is 7397.93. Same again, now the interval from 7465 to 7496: 7466.38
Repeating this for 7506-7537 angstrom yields 7514.67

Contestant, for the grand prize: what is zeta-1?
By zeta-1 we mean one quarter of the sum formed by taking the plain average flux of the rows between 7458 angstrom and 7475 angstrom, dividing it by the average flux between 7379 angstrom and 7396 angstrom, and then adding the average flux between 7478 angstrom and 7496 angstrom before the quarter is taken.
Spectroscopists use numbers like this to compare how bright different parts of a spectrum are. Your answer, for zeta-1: 5.64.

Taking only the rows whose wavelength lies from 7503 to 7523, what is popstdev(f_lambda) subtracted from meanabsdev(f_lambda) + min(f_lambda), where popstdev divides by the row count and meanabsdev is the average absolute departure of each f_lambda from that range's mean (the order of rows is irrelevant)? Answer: 19.3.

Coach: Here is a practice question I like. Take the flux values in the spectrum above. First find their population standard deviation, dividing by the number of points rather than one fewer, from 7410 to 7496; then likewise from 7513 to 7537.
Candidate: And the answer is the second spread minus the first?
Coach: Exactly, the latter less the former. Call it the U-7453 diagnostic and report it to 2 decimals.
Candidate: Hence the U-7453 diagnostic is -0.21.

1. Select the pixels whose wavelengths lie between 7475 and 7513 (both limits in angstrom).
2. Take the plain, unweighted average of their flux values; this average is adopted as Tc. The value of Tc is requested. 21.42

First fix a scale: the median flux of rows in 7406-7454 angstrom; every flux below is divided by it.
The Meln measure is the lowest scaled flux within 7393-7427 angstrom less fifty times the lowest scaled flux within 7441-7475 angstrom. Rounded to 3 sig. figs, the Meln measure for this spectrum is -46.7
